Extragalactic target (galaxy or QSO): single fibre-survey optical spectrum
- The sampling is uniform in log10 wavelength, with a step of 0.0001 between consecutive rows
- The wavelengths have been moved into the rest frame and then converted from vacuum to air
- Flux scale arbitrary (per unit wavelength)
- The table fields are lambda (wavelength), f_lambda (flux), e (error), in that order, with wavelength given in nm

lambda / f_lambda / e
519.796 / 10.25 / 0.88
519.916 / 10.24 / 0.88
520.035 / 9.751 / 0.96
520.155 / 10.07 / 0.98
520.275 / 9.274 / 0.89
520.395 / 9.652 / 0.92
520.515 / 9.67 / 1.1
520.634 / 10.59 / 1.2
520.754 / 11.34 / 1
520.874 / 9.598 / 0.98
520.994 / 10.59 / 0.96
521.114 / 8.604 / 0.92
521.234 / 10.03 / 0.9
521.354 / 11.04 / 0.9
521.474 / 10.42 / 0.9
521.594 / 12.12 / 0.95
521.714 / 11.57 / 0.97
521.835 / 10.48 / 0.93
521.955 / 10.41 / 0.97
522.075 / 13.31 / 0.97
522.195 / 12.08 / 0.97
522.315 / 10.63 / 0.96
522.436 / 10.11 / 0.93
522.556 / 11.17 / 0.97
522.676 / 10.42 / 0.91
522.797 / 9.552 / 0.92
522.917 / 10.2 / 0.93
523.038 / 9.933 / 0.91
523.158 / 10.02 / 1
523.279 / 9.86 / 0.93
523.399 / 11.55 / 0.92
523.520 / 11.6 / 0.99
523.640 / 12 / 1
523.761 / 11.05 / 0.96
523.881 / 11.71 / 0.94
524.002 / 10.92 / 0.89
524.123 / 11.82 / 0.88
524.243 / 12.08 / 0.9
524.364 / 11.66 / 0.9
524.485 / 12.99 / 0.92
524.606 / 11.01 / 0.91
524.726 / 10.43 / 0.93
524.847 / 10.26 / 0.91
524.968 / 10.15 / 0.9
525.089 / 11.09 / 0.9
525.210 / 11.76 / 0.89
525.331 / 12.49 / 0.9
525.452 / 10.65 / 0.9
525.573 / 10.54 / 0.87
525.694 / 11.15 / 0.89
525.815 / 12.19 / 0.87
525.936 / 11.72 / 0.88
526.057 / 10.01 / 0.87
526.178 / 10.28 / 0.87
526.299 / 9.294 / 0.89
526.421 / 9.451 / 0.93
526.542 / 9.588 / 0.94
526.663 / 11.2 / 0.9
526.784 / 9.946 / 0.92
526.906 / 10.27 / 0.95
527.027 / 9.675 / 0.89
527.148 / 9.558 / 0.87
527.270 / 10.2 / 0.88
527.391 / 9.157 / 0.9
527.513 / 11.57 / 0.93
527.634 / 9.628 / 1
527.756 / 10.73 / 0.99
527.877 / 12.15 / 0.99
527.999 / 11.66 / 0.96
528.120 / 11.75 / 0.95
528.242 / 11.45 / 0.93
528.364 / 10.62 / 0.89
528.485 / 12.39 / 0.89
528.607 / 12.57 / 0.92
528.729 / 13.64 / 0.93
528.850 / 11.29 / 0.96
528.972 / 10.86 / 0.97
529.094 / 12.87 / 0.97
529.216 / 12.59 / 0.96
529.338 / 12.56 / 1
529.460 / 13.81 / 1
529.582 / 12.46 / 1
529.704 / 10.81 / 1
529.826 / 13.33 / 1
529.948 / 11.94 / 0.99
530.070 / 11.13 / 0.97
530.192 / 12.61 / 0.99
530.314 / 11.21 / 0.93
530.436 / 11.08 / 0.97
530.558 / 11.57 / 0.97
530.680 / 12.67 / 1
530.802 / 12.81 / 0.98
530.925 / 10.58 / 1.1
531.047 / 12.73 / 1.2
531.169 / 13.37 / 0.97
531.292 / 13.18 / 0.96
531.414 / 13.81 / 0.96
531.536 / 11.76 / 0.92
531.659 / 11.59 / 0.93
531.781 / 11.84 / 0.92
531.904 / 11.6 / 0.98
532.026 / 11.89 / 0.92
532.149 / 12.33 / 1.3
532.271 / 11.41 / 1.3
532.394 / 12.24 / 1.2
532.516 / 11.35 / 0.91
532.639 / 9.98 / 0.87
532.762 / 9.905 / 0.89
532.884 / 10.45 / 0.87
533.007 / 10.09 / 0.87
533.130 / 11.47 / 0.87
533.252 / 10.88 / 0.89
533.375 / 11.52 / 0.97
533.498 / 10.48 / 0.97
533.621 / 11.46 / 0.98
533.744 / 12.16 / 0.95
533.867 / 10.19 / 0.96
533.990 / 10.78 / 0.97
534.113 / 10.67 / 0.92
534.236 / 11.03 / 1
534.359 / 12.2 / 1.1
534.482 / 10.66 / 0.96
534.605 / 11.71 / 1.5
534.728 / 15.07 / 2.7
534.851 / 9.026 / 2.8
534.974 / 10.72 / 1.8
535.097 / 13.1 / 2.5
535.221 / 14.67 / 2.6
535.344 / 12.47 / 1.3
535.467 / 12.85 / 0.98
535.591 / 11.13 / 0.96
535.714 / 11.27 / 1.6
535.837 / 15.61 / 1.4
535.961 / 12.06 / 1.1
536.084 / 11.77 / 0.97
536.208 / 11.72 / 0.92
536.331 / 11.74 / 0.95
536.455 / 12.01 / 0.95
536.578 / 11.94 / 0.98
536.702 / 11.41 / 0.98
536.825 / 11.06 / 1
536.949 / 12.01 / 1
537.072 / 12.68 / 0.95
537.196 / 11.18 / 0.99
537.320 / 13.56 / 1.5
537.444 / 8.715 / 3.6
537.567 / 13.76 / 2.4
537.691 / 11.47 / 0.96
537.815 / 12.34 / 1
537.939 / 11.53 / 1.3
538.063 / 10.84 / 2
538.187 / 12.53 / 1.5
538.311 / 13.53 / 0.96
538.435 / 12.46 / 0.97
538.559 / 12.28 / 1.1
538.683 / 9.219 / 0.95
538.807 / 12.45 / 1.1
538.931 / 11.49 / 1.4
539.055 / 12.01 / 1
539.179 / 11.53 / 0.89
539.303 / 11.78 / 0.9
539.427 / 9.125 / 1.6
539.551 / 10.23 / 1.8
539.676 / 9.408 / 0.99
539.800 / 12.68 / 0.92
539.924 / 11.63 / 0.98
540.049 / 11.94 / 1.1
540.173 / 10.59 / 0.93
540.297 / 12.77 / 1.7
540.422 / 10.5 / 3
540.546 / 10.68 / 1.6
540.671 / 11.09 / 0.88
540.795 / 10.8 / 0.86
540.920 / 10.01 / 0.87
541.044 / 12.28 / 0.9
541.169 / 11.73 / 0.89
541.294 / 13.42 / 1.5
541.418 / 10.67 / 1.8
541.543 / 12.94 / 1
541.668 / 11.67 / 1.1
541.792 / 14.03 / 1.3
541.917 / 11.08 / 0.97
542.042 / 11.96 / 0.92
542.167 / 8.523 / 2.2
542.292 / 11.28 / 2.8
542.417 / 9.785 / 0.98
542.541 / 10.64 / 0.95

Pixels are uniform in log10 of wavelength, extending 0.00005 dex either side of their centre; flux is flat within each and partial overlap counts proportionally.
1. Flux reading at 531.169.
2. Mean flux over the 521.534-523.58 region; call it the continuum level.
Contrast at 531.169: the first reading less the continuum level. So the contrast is 2.5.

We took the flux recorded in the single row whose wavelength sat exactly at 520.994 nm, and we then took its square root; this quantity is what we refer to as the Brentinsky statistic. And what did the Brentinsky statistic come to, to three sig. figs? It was 3.25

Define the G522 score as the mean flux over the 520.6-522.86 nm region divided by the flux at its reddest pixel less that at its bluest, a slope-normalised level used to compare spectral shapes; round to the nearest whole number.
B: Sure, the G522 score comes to -10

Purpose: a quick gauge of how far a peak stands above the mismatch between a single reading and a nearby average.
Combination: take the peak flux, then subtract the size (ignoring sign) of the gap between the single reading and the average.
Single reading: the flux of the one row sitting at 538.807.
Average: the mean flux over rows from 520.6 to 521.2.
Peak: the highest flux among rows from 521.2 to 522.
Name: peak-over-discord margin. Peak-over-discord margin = 9.8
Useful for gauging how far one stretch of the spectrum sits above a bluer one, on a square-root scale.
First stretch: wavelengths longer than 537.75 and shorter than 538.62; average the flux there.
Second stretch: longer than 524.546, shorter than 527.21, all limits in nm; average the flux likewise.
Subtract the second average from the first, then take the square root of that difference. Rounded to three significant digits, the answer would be 1.28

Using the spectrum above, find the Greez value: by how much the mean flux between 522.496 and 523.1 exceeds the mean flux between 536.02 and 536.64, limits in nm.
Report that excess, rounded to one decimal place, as -1.6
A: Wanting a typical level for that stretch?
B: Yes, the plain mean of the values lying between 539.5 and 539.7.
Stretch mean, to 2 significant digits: 9.8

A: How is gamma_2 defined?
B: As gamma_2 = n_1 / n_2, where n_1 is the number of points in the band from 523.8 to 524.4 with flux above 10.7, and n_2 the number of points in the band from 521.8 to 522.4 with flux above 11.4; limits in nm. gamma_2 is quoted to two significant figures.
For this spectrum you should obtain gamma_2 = 2.5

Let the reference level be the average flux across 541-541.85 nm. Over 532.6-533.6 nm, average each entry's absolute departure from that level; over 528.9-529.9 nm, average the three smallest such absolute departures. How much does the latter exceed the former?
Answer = -1.6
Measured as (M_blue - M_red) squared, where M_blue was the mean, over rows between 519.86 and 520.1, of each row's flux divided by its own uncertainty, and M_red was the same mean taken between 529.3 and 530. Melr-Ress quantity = 2.6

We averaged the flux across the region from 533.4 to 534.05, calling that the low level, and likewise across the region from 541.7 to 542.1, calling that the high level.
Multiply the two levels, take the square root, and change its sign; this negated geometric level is -11.7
